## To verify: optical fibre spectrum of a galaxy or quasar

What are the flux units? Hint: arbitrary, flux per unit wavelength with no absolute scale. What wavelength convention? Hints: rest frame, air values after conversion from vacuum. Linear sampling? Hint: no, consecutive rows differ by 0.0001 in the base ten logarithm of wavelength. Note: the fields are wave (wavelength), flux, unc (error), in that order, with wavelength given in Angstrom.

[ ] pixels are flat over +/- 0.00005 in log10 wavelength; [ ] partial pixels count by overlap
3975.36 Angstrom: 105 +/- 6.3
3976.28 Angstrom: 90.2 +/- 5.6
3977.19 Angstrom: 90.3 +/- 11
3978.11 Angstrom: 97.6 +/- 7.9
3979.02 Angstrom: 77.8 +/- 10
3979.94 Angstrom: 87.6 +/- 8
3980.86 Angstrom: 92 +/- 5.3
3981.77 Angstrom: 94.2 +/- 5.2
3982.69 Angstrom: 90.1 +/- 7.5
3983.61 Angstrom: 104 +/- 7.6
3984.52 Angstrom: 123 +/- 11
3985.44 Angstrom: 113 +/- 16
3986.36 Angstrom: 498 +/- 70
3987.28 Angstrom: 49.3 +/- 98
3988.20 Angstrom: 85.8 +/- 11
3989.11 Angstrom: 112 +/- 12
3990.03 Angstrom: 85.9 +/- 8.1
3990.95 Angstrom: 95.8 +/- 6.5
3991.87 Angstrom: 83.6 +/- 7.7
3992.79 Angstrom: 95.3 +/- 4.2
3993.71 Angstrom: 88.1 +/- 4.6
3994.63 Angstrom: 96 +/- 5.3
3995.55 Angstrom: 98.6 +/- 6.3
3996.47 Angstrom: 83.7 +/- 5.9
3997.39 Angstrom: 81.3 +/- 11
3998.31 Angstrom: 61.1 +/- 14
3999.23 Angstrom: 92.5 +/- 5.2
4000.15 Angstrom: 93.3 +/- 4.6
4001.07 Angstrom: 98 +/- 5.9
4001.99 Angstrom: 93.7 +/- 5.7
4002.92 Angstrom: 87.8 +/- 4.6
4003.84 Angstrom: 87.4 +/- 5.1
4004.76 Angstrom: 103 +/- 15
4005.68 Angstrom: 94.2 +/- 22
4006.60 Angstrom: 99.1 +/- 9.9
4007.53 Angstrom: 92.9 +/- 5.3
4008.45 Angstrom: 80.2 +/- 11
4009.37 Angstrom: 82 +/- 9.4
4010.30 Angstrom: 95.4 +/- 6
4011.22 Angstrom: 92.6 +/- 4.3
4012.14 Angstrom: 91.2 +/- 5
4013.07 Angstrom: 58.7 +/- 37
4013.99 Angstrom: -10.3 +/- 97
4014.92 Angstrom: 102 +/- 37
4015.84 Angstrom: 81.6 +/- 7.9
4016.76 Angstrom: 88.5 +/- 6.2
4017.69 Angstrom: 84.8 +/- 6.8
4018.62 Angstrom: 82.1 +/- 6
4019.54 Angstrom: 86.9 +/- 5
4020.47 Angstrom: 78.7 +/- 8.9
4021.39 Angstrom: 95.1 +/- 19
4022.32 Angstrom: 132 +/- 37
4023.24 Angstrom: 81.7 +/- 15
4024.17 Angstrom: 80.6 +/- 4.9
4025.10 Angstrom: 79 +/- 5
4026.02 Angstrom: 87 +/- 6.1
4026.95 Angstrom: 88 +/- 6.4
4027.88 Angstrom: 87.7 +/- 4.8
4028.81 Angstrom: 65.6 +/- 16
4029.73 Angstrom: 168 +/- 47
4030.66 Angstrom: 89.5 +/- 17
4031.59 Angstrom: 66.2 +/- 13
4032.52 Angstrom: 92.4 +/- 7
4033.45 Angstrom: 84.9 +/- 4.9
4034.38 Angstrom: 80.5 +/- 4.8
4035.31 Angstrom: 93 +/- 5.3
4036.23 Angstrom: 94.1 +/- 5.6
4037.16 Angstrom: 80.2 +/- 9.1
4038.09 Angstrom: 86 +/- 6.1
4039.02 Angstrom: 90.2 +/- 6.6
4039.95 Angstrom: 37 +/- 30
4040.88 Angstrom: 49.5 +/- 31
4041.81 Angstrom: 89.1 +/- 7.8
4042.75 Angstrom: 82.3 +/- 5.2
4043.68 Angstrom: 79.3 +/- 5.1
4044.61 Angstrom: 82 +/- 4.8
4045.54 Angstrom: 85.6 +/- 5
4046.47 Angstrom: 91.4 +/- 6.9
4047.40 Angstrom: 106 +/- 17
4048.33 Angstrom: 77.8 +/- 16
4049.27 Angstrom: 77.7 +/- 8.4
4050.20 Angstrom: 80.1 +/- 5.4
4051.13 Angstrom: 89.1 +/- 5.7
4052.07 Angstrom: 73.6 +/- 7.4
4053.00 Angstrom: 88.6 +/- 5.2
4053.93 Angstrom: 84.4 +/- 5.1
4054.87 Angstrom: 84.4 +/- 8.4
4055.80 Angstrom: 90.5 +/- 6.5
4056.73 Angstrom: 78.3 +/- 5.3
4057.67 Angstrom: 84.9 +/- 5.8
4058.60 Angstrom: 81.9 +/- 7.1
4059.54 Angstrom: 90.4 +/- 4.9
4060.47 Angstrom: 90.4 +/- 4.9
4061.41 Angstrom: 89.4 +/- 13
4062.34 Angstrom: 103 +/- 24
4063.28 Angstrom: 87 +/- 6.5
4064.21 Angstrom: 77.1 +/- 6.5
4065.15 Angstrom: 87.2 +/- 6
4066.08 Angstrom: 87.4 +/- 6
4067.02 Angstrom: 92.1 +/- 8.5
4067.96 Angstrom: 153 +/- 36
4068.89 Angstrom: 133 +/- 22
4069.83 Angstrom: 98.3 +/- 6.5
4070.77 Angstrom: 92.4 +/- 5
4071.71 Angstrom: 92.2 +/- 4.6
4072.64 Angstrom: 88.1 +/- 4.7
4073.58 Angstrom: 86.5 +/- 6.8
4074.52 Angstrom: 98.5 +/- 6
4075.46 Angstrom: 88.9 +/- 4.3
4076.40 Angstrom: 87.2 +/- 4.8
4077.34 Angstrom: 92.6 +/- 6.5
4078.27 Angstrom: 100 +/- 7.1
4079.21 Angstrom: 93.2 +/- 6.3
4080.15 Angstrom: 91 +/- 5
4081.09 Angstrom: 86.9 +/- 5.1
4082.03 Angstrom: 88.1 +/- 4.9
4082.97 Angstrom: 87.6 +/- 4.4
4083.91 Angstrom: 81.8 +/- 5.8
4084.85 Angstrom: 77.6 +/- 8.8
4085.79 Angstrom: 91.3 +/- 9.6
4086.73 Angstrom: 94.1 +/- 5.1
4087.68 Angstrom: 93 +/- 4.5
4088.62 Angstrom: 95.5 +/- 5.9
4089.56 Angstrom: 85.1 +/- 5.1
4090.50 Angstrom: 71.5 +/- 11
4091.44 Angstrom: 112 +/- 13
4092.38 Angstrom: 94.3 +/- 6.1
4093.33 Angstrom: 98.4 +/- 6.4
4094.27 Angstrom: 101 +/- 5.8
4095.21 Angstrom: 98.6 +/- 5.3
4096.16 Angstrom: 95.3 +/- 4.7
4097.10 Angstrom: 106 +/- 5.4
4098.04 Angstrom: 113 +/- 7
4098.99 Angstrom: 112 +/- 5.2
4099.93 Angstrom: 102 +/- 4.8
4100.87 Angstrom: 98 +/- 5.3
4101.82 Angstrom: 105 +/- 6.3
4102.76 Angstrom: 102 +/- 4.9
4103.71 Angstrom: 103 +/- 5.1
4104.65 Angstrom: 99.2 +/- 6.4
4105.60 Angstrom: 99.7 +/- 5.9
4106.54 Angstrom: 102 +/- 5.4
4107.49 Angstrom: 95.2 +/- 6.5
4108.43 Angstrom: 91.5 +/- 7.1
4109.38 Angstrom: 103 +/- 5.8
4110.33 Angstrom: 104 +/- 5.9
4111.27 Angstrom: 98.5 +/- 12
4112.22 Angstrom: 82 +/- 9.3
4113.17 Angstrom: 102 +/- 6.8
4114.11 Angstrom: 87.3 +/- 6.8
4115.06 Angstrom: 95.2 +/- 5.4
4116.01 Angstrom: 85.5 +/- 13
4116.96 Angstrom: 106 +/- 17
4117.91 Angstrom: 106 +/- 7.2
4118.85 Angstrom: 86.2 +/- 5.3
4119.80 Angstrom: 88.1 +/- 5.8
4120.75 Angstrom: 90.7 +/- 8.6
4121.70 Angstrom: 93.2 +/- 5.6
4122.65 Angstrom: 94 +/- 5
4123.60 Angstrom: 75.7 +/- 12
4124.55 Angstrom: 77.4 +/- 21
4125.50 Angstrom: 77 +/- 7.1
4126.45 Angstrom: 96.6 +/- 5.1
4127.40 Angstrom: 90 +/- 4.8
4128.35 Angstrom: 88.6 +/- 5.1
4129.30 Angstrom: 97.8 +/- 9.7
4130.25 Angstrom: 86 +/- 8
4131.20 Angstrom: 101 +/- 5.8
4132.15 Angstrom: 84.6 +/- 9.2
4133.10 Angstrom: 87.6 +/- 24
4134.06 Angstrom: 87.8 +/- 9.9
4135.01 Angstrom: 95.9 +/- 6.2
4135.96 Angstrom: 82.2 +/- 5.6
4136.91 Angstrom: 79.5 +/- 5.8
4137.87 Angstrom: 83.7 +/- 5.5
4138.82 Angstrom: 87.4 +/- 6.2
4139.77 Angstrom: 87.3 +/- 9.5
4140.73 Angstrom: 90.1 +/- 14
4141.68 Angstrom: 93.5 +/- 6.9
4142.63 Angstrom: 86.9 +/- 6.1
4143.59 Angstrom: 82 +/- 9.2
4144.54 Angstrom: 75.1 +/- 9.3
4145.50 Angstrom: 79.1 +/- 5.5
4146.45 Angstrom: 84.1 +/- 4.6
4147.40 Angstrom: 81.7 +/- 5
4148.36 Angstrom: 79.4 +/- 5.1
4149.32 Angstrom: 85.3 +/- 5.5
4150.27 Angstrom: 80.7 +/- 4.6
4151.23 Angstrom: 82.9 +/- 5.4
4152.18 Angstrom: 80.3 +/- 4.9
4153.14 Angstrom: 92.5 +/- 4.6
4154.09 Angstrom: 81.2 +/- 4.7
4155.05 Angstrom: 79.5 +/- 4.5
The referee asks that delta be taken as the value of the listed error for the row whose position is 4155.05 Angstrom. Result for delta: 4.5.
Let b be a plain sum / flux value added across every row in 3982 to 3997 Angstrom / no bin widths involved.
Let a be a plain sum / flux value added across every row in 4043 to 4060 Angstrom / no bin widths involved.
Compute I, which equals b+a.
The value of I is 3428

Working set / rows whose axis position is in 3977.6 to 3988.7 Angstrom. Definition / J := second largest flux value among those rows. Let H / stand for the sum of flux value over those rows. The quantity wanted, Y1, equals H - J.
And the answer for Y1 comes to 1389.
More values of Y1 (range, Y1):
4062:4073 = 1058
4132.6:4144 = 950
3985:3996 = 1388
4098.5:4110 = 1108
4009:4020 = 840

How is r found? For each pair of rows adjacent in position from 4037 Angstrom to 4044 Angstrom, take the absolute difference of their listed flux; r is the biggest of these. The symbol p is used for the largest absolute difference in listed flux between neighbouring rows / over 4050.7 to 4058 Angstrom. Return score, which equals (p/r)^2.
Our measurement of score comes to 0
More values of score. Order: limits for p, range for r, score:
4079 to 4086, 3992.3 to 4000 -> 0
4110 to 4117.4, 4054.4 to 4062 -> 3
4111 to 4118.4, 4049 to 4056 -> 2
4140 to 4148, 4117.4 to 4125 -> 0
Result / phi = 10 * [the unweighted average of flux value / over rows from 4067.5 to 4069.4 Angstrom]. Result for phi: 1430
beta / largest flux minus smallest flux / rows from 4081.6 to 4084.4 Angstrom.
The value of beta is 6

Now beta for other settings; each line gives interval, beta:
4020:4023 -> 53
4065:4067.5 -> 5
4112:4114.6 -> 20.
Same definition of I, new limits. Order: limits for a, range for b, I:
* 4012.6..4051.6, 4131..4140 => 4379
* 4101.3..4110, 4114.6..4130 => 2349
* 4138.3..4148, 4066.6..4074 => 1683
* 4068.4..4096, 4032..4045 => 3819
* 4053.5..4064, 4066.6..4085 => 2874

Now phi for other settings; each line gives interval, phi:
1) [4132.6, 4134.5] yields 877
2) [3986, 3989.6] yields 1863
